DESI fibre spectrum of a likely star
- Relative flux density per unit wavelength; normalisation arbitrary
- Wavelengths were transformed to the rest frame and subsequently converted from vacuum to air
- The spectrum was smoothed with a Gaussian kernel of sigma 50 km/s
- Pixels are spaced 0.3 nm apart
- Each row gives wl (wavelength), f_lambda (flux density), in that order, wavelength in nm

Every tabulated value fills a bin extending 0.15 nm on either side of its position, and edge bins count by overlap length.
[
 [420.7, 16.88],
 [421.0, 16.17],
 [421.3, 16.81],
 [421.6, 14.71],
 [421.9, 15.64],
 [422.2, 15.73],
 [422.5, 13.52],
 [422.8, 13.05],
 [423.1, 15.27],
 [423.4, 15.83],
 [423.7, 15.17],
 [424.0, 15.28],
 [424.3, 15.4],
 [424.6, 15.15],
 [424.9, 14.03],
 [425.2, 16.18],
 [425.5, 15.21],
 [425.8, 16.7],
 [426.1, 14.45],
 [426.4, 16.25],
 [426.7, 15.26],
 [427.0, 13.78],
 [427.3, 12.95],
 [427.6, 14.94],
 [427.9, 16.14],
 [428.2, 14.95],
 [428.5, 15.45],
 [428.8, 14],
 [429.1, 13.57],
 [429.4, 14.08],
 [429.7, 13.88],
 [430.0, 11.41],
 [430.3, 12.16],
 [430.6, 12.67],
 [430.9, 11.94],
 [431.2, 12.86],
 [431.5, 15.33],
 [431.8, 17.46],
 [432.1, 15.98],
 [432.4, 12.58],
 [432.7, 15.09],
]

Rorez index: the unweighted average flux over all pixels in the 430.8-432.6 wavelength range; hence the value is 14.4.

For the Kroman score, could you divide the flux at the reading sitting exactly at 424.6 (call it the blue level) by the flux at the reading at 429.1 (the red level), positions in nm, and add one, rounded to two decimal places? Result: 2.12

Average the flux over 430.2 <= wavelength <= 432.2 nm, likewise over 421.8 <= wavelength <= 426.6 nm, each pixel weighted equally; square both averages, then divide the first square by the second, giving 0.86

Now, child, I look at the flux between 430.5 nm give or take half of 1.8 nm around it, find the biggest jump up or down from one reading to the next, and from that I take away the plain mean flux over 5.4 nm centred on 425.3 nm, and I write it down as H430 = -12.6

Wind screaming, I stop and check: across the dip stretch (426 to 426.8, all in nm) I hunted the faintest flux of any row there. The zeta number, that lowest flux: 14.45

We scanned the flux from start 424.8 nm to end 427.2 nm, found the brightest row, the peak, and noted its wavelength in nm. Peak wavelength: 425.8 nm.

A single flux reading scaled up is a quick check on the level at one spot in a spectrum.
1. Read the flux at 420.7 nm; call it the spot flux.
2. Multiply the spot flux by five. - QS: 84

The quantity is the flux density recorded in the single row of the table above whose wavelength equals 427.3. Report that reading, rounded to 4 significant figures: 12.95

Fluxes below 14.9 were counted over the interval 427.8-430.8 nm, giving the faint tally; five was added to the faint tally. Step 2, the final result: 12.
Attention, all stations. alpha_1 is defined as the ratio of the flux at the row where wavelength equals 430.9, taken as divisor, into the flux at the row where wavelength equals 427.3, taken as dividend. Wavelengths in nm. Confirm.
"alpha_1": 1.08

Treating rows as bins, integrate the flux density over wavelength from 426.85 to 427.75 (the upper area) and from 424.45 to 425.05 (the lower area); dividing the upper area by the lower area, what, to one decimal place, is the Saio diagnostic 1.4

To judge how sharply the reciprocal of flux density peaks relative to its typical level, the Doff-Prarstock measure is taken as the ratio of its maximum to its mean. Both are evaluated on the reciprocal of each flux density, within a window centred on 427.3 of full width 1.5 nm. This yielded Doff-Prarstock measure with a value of 1.12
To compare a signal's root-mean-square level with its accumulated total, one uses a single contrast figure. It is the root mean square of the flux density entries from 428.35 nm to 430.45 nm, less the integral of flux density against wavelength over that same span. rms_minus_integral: -14.80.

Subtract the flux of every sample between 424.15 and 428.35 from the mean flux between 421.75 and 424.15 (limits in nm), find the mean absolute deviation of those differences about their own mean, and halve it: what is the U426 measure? 0.393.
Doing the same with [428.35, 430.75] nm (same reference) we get 0.496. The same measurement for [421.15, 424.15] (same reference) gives 0.402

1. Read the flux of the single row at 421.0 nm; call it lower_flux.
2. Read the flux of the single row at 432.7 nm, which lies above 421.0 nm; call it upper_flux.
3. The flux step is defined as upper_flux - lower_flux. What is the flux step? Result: -1.1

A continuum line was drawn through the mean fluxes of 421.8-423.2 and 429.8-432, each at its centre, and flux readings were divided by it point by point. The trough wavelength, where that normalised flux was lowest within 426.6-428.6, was 427.3 nm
